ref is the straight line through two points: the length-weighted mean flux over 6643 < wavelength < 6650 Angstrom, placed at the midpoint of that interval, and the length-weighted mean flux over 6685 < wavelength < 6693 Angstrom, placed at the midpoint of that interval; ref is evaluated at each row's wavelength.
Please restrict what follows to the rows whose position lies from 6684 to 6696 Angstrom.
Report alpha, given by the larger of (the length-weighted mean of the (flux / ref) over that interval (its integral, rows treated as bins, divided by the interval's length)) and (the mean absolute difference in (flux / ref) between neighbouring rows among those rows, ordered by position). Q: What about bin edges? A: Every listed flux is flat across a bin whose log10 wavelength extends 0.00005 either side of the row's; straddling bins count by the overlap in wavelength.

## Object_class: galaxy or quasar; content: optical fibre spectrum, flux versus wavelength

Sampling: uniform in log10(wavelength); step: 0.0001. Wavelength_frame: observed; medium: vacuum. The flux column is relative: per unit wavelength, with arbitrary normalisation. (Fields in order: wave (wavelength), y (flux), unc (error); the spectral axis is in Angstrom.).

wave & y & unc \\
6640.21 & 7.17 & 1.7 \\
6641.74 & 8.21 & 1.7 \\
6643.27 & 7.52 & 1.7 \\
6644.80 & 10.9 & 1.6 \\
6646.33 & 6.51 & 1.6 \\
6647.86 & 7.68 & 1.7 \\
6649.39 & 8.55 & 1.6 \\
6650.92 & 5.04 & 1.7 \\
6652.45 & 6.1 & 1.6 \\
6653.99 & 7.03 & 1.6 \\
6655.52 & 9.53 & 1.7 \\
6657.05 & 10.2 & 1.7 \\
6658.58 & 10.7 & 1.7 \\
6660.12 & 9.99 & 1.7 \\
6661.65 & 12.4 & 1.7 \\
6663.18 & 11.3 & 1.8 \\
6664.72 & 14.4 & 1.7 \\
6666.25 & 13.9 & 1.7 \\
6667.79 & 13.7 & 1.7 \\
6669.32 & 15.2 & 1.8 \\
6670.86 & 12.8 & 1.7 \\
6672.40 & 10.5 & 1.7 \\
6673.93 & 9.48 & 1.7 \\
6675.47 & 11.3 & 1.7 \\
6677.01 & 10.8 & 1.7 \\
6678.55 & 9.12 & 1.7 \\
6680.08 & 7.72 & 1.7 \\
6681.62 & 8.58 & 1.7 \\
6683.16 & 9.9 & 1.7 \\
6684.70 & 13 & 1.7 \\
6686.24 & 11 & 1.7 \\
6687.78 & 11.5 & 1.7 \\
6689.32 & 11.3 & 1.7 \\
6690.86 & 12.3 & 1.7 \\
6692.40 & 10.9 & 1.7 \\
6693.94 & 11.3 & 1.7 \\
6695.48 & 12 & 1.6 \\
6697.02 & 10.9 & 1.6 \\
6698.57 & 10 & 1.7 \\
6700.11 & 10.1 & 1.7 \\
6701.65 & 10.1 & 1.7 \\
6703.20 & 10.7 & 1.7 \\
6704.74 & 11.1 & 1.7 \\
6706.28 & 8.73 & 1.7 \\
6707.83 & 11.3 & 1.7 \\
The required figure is 1.01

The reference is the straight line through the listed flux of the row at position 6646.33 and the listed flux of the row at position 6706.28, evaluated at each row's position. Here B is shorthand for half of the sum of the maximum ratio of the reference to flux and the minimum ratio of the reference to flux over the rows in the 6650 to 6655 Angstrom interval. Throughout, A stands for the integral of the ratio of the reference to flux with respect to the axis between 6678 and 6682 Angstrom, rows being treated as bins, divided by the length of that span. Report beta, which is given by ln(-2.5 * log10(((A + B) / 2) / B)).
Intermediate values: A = 0.927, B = 1.15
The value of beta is -2.22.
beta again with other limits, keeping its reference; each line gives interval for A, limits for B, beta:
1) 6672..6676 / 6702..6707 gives -2.28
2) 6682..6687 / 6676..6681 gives -2.45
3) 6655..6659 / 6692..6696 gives -3.49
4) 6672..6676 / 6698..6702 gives -2.58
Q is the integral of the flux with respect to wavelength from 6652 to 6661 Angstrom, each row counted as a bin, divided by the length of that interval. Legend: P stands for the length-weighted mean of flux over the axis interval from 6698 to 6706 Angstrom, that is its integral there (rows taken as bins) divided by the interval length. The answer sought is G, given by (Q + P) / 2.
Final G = 9.7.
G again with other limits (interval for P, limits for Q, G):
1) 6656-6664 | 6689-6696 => 11.2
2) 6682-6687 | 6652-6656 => 9.3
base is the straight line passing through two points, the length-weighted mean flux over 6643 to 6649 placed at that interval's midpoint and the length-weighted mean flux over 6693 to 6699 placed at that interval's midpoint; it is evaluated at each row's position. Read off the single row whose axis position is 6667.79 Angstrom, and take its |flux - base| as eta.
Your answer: 4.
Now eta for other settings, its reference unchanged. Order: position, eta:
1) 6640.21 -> 1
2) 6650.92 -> 3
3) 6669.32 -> 6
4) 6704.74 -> 1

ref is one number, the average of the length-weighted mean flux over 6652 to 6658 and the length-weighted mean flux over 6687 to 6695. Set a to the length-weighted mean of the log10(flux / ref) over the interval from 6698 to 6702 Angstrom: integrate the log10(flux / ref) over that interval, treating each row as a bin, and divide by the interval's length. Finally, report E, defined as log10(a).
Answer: -2.27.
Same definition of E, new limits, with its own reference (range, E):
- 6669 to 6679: -1.33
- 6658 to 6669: -1.02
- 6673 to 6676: -1.83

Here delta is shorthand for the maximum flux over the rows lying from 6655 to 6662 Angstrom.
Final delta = 12.4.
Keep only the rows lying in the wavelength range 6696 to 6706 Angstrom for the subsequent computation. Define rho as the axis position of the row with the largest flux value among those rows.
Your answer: 6704.74 Angstrom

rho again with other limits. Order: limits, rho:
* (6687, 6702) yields 6690.86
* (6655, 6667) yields 6664.72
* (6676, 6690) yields 6684.70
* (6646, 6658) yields 6657.05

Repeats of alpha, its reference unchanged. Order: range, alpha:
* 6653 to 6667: 1.17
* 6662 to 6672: 1.36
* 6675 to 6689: 0.94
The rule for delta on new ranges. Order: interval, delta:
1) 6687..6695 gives 12.3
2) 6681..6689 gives 13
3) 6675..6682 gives 11.3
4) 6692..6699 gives 12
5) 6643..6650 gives 10.9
